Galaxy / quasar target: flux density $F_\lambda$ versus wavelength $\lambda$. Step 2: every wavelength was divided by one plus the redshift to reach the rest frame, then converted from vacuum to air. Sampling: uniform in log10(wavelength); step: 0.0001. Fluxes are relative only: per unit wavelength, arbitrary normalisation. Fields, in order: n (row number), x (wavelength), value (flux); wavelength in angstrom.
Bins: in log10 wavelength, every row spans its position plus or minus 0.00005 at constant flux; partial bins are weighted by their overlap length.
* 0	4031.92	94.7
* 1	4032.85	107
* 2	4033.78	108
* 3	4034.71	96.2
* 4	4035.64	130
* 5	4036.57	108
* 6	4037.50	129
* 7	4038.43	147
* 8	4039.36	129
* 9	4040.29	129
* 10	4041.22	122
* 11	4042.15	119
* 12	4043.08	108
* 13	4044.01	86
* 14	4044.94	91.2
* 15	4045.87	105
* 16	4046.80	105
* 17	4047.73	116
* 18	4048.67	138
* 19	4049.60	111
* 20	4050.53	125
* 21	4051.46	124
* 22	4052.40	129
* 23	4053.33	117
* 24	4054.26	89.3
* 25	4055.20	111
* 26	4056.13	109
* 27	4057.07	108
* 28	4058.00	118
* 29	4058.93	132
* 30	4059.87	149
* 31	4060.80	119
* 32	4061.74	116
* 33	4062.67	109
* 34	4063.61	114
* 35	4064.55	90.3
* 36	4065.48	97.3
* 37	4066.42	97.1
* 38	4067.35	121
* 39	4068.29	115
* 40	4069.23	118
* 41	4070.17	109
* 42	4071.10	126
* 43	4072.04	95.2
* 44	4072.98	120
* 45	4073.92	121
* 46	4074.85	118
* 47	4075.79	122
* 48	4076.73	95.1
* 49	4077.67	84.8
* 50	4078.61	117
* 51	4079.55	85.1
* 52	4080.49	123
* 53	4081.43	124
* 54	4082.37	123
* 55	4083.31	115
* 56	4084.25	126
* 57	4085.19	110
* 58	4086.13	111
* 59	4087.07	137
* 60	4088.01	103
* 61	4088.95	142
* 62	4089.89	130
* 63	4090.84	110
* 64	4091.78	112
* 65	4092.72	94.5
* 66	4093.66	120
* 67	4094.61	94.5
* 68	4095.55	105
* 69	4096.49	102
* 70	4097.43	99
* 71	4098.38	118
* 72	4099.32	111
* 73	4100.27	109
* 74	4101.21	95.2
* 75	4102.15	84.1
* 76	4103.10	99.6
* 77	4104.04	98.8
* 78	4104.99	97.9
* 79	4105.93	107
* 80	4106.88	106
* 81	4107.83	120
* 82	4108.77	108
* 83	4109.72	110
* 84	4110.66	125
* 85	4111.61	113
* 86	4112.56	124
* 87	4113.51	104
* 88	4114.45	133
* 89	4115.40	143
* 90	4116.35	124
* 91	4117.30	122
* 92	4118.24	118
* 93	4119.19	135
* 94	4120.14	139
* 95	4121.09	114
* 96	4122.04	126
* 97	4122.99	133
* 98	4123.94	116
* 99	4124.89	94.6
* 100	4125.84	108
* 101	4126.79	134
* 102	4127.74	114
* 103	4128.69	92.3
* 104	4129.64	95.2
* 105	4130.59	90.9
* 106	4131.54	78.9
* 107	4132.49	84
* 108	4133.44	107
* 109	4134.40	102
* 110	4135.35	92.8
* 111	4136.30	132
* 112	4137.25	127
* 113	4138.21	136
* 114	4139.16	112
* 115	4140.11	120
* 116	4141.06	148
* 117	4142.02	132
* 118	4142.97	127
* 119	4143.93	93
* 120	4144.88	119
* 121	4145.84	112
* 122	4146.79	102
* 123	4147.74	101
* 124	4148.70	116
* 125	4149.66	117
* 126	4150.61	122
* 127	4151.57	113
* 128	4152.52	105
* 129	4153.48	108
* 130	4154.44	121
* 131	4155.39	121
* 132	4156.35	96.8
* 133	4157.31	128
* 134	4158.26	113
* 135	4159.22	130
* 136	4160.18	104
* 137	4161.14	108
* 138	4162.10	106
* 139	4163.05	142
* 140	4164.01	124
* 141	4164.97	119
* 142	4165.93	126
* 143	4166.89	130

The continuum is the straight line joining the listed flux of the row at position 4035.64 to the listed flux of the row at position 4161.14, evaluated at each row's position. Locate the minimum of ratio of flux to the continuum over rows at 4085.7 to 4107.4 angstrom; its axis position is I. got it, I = 4102.15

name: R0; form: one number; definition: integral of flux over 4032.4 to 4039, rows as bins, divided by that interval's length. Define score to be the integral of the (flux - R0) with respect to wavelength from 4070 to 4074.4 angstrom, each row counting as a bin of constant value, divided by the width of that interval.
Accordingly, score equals -3.4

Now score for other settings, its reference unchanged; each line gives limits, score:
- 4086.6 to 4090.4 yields 9.8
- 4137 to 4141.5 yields 10.5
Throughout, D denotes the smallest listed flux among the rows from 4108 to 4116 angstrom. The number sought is 104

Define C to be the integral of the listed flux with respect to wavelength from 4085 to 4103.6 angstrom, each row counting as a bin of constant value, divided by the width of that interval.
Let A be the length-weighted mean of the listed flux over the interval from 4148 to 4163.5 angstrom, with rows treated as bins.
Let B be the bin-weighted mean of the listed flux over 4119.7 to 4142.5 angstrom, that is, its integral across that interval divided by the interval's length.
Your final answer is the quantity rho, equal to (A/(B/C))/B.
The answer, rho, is 0.98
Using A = 115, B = 114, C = 109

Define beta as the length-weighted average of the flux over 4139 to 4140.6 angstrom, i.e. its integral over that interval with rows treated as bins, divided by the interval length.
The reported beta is 118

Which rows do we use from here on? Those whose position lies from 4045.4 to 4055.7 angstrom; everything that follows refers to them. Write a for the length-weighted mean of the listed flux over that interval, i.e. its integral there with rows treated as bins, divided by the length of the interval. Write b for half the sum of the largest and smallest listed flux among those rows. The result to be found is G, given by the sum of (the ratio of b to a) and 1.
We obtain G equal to 1.98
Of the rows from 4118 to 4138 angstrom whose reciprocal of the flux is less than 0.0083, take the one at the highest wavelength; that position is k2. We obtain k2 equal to 4137.25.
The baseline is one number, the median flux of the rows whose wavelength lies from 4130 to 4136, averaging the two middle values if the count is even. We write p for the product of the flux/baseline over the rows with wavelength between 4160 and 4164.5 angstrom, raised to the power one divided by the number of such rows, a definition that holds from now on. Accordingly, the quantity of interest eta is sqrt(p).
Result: 1.12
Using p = 1.26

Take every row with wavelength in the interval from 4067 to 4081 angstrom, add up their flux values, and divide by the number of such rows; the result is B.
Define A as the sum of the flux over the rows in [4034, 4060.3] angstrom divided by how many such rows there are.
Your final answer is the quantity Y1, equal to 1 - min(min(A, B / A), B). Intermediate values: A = 117.2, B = 111.3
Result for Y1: 0.05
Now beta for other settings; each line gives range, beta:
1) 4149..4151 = 119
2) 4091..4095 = 106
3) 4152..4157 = 111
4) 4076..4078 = 94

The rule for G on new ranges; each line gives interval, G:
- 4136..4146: 1.97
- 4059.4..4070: 2.06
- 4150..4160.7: 1.99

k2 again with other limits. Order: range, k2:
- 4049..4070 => 4067.35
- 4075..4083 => 4082.37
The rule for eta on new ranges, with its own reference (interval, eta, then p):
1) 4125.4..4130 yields 1.08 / 1.17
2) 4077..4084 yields 1.09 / 1.19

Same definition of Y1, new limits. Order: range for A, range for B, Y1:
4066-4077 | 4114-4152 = -0.02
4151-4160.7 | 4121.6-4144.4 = 0.01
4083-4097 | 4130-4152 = 0.02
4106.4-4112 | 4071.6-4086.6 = 0.02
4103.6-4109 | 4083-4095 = -0.09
